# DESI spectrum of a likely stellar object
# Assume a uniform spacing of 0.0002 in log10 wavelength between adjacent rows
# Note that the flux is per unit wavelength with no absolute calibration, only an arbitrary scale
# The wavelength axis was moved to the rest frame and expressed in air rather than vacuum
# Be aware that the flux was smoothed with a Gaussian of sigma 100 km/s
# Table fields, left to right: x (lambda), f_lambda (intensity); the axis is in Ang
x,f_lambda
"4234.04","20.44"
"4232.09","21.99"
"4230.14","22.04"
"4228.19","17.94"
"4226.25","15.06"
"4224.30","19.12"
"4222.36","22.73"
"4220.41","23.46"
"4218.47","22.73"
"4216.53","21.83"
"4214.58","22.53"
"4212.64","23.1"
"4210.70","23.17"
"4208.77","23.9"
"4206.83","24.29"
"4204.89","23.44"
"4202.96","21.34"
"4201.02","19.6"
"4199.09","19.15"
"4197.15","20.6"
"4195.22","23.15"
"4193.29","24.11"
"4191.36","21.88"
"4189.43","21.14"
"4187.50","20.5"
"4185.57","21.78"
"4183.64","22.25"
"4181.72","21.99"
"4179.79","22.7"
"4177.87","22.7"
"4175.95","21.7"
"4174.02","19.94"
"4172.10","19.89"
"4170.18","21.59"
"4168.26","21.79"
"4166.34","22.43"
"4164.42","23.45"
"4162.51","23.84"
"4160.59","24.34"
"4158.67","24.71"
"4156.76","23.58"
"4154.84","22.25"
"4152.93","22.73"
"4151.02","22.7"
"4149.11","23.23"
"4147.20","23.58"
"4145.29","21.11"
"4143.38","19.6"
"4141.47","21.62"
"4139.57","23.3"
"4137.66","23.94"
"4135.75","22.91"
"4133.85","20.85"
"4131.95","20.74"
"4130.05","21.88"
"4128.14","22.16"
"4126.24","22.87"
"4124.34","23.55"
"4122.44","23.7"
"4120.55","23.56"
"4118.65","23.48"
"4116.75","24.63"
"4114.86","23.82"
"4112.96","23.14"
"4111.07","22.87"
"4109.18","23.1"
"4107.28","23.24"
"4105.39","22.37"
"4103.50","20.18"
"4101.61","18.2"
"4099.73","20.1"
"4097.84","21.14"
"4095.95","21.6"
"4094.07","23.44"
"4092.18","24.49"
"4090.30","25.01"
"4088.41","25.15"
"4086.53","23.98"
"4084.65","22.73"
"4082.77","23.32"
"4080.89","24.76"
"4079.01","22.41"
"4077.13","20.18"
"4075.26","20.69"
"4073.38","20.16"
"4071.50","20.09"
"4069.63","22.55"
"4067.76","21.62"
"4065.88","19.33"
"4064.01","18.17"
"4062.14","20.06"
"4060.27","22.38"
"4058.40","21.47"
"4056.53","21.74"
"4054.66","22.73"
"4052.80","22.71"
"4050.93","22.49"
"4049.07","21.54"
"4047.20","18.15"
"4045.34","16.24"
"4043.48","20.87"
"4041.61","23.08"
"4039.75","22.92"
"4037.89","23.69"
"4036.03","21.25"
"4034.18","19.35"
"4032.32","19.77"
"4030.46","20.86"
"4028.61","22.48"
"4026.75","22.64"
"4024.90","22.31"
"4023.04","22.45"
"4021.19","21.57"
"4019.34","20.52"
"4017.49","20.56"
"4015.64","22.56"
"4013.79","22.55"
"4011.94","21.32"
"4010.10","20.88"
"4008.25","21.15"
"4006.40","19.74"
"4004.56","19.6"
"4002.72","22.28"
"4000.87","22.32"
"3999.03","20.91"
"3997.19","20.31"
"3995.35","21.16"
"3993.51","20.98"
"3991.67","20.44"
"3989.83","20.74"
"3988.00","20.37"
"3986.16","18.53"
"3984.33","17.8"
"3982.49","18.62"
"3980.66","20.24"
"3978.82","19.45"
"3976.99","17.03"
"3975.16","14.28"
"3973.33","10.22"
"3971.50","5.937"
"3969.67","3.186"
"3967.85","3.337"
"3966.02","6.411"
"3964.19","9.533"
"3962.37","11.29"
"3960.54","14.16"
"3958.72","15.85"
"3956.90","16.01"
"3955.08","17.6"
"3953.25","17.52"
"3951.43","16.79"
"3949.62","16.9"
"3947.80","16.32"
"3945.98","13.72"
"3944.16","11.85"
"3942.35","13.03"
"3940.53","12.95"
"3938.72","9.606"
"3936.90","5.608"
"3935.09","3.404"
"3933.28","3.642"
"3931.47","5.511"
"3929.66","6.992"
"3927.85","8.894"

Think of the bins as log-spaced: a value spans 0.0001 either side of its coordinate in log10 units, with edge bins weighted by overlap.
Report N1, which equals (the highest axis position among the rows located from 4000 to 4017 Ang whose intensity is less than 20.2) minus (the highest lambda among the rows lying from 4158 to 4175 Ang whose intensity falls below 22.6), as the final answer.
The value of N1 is -167.6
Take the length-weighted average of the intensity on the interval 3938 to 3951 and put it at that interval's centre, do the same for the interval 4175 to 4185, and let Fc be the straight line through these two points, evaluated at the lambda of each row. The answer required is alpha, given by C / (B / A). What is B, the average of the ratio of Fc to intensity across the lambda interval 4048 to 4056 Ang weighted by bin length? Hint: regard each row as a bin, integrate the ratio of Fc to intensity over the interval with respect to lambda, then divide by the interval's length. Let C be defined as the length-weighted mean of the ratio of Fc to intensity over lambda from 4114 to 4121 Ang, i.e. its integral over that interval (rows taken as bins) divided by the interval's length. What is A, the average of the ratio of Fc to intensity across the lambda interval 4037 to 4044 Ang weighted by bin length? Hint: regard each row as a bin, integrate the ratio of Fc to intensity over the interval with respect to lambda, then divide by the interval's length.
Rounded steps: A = 0.76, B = 0.79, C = 0.84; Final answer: 0.8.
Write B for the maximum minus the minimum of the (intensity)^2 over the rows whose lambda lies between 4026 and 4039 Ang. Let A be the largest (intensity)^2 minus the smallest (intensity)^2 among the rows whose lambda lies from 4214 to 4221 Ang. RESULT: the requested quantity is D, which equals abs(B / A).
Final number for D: 2.5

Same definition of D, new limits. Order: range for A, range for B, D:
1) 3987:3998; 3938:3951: 5.5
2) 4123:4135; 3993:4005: 0.9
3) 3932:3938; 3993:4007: 5.7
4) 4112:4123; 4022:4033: 1.7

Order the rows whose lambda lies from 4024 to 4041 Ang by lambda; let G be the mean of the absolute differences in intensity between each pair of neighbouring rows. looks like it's 1.09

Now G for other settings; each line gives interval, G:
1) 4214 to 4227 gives 1.79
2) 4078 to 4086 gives 1.46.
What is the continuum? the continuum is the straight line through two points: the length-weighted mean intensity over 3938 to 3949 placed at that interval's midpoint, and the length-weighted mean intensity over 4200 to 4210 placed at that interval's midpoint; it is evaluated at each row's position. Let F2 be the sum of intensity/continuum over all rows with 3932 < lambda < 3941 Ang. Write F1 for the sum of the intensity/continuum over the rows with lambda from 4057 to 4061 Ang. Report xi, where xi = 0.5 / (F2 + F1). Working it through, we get 0.095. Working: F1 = 3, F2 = 2.7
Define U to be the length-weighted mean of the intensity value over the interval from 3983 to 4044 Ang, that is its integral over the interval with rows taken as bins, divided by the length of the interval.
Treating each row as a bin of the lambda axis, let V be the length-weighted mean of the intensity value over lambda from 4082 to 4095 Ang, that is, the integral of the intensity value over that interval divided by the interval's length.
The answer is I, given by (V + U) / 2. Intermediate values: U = 21.1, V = 24.0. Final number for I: 22.6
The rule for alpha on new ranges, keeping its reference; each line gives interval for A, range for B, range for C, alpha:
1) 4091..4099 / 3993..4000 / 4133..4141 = 1.0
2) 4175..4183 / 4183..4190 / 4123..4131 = 0.9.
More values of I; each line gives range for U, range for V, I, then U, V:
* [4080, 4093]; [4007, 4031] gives 22.9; 24.2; 21.7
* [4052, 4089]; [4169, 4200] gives 21.7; 21.8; 21.6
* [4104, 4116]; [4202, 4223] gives 23.0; 23.0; 23.0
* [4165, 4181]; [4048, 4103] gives 21.7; 21.6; 21.8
